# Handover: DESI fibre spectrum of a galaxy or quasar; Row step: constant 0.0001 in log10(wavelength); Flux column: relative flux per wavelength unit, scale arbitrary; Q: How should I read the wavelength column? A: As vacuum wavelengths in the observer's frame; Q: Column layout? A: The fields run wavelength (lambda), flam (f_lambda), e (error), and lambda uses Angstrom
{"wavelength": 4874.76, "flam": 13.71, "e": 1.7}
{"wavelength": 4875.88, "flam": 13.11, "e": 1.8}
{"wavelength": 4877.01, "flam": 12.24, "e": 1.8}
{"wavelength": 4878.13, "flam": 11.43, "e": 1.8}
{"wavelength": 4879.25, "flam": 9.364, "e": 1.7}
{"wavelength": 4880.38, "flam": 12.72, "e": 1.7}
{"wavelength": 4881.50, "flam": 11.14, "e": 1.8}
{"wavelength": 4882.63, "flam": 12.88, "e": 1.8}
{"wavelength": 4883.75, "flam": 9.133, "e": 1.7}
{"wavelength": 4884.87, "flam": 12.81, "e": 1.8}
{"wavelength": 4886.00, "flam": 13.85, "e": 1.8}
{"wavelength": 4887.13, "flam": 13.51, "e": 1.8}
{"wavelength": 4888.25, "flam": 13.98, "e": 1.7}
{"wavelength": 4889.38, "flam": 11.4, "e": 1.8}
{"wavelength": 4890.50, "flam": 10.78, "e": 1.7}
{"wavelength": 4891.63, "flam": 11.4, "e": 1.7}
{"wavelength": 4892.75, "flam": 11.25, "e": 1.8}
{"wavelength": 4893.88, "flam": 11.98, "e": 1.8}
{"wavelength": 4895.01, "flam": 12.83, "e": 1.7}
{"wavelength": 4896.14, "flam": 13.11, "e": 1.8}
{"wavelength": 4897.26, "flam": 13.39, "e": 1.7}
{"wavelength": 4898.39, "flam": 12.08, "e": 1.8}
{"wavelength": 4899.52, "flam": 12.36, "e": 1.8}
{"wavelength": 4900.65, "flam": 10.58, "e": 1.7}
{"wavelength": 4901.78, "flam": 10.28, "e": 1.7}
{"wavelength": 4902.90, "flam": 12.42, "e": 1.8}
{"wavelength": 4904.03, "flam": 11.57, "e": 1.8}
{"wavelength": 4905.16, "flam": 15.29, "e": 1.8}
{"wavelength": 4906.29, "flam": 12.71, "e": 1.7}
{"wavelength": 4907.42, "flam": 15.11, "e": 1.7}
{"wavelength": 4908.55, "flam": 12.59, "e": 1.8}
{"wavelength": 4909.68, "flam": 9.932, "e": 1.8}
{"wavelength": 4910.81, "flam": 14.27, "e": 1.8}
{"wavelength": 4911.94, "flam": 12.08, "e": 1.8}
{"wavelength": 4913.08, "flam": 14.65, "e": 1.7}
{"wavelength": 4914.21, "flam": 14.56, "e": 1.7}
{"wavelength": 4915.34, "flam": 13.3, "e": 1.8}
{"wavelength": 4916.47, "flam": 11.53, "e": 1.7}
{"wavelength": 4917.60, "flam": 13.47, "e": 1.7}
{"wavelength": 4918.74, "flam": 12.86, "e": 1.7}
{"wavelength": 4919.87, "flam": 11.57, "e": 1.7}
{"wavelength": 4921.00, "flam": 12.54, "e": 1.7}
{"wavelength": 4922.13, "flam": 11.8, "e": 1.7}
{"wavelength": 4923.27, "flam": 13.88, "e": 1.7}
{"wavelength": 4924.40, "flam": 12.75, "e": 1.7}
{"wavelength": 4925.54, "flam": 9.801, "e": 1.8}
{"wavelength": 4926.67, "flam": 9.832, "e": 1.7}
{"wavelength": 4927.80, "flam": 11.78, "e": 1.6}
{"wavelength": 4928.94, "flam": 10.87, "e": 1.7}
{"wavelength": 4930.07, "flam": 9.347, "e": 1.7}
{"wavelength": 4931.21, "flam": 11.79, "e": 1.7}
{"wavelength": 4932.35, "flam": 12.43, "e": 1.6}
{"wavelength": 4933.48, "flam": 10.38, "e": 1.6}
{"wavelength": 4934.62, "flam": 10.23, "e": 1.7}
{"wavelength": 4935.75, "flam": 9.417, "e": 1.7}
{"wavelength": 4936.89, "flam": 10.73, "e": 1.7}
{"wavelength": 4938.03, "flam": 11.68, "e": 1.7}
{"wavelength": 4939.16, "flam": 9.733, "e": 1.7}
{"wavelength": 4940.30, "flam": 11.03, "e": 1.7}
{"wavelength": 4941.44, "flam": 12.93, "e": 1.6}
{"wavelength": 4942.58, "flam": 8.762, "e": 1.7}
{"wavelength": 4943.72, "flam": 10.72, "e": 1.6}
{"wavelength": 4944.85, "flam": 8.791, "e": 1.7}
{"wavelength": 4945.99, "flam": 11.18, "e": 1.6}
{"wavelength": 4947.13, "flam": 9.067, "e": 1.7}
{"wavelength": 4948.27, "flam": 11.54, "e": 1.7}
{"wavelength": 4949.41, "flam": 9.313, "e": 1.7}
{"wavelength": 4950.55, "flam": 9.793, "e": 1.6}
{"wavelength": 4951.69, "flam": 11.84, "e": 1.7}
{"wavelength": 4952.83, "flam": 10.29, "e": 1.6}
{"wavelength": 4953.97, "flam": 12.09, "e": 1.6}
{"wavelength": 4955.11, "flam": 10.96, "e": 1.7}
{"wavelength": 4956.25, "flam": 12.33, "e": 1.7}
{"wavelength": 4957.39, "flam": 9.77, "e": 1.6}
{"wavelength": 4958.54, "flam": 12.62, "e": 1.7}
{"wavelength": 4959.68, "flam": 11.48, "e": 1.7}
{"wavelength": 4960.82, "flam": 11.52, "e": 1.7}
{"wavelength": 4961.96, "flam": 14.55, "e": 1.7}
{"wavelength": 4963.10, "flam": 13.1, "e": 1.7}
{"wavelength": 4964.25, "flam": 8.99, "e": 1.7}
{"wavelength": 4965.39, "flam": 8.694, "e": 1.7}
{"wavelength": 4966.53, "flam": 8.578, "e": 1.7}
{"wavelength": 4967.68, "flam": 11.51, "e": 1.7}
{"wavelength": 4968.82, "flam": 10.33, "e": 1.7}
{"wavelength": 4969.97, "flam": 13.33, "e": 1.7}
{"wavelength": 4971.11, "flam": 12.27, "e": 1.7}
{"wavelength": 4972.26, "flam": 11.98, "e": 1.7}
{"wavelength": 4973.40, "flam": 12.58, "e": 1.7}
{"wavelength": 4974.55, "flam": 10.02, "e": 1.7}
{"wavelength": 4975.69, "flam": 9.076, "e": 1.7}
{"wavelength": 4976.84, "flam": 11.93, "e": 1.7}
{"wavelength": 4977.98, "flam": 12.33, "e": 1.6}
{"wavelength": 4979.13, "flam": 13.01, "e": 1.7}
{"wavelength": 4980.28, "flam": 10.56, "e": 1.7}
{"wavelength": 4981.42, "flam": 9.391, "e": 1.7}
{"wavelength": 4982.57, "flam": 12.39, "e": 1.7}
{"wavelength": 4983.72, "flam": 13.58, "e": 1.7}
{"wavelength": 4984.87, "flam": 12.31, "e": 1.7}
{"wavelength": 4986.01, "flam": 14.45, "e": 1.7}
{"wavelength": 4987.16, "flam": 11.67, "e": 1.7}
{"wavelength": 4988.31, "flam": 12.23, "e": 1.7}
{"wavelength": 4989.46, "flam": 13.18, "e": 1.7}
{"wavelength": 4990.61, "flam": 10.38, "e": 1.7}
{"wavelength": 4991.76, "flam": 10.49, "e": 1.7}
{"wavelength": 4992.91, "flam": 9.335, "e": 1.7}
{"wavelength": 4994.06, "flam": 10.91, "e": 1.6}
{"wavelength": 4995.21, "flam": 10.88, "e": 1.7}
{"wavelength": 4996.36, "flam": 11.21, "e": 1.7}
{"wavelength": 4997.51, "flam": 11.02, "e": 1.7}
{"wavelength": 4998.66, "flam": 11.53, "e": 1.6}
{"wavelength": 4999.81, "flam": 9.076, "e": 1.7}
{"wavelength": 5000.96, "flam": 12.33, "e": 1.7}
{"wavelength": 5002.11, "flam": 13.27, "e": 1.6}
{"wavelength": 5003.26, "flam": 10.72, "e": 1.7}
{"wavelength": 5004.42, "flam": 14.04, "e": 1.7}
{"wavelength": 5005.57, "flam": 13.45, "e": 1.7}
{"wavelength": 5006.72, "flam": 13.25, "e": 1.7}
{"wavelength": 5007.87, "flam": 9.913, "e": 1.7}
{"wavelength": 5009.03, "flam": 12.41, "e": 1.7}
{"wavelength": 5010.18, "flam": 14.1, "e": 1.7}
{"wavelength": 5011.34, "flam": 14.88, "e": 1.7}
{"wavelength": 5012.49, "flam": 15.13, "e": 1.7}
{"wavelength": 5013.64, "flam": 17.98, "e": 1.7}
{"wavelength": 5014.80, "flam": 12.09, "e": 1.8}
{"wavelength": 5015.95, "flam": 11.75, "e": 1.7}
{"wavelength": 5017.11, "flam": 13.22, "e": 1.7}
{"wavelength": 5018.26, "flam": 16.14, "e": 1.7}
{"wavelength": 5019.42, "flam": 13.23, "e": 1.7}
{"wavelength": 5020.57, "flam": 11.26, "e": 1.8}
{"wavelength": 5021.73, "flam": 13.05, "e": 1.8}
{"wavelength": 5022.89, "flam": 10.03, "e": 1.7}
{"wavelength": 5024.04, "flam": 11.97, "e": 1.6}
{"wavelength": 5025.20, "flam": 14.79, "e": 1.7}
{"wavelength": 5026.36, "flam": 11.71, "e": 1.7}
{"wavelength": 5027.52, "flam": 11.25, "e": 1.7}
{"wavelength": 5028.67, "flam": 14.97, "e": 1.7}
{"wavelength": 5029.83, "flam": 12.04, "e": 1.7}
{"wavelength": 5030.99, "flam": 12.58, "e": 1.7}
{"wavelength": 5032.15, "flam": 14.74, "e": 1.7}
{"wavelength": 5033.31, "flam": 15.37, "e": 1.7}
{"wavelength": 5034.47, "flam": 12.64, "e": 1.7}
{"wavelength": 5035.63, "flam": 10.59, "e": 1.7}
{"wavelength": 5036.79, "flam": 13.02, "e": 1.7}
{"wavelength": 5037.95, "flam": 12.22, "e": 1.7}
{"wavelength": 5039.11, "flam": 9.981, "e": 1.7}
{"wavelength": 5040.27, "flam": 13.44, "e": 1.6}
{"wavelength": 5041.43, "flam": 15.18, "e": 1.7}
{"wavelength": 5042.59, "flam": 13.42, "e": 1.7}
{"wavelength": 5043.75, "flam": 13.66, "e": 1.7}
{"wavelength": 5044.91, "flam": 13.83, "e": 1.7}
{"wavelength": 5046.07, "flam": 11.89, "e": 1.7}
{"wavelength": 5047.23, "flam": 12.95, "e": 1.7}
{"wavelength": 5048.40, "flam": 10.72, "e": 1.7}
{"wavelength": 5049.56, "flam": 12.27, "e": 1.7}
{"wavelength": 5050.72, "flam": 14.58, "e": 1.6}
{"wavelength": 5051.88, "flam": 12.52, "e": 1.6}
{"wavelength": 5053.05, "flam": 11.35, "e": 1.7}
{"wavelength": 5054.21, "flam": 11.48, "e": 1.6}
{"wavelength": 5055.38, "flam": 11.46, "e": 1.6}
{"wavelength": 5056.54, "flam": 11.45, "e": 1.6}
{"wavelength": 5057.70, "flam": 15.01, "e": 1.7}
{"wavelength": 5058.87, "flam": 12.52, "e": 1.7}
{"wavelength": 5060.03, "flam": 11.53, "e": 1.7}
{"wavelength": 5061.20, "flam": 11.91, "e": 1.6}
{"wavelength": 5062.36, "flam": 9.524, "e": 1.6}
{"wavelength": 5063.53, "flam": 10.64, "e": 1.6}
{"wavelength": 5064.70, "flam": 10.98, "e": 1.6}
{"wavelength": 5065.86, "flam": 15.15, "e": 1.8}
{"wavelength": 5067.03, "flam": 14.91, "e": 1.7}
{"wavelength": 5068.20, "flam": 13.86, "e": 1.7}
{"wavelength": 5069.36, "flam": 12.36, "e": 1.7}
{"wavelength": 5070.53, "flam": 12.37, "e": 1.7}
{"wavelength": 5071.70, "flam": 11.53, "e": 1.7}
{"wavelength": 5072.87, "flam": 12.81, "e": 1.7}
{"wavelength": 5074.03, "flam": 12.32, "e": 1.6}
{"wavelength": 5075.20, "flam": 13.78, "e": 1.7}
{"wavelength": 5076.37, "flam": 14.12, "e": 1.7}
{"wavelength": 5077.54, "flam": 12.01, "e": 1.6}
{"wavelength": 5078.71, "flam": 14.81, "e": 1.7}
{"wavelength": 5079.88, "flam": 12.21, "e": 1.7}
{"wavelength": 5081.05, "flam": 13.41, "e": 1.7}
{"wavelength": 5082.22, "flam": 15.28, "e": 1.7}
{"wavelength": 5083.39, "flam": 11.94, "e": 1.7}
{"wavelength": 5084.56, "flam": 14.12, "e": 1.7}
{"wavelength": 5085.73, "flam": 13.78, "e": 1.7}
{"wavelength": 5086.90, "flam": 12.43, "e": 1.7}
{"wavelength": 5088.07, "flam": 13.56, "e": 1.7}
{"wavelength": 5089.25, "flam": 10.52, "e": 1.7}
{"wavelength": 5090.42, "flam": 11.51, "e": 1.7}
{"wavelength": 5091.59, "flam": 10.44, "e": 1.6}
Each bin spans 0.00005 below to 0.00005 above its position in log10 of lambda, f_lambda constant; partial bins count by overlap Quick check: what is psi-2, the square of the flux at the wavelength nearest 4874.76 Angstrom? 188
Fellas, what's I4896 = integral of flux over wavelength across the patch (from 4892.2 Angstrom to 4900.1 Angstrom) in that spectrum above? 98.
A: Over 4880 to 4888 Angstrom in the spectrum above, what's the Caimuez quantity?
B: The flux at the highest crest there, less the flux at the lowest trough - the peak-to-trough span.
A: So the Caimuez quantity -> 4.72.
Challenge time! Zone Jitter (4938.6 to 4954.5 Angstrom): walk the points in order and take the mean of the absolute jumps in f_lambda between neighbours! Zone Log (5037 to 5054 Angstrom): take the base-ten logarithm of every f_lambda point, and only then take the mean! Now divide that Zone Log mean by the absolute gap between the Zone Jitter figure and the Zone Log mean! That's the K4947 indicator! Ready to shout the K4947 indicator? 1.2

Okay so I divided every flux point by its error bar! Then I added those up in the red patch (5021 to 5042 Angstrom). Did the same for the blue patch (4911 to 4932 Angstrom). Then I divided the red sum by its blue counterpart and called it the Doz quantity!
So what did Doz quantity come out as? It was 1.06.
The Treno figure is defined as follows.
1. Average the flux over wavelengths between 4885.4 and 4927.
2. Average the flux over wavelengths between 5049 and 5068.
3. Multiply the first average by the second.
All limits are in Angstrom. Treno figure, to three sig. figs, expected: 154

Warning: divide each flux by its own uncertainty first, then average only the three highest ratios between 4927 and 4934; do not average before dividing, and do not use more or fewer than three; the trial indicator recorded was 7.4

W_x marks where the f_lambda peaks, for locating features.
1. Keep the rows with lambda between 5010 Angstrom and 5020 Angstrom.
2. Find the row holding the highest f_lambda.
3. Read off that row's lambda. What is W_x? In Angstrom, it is 5013.64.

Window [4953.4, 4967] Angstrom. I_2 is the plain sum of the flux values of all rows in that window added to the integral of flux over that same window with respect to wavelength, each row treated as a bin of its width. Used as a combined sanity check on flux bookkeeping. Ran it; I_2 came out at 288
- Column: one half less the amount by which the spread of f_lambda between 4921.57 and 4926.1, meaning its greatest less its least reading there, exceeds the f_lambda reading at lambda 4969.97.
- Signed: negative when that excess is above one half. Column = 9.8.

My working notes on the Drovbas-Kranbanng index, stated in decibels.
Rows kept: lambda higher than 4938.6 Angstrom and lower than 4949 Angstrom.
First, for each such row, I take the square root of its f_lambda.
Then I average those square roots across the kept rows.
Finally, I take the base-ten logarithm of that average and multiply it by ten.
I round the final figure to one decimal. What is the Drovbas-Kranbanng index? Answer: 5.1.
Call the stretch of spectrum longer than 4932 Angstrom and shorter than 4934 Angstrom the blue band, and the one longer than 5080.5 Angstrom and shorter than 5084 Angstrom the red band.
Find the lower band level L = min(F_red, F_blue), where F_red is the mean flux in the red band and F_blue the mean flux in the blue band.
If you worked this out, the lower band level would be 11.4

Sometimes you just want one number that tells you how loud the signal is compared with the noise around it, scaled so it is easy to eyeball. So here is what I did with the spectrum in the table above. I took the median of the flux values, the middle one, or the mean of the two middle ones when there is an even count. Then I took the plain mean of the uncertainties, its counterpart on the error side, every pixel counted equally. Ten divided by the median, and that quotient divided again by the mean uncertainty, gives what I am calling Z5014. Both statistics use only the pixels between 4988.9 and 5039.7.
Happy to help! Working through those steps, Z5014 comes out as 0.48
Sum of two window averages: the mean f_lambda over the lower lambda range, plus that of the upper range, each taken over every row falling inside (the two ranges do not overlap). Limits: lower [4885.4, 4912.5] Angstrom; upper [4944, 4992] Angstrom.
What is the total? 23.8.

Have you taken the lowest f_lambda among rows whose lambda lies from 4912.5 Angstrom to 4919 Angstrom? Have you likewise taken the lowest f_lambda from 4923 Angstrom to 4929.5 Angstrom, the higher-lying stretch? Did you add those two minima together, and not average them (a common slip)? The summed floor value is 21.3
